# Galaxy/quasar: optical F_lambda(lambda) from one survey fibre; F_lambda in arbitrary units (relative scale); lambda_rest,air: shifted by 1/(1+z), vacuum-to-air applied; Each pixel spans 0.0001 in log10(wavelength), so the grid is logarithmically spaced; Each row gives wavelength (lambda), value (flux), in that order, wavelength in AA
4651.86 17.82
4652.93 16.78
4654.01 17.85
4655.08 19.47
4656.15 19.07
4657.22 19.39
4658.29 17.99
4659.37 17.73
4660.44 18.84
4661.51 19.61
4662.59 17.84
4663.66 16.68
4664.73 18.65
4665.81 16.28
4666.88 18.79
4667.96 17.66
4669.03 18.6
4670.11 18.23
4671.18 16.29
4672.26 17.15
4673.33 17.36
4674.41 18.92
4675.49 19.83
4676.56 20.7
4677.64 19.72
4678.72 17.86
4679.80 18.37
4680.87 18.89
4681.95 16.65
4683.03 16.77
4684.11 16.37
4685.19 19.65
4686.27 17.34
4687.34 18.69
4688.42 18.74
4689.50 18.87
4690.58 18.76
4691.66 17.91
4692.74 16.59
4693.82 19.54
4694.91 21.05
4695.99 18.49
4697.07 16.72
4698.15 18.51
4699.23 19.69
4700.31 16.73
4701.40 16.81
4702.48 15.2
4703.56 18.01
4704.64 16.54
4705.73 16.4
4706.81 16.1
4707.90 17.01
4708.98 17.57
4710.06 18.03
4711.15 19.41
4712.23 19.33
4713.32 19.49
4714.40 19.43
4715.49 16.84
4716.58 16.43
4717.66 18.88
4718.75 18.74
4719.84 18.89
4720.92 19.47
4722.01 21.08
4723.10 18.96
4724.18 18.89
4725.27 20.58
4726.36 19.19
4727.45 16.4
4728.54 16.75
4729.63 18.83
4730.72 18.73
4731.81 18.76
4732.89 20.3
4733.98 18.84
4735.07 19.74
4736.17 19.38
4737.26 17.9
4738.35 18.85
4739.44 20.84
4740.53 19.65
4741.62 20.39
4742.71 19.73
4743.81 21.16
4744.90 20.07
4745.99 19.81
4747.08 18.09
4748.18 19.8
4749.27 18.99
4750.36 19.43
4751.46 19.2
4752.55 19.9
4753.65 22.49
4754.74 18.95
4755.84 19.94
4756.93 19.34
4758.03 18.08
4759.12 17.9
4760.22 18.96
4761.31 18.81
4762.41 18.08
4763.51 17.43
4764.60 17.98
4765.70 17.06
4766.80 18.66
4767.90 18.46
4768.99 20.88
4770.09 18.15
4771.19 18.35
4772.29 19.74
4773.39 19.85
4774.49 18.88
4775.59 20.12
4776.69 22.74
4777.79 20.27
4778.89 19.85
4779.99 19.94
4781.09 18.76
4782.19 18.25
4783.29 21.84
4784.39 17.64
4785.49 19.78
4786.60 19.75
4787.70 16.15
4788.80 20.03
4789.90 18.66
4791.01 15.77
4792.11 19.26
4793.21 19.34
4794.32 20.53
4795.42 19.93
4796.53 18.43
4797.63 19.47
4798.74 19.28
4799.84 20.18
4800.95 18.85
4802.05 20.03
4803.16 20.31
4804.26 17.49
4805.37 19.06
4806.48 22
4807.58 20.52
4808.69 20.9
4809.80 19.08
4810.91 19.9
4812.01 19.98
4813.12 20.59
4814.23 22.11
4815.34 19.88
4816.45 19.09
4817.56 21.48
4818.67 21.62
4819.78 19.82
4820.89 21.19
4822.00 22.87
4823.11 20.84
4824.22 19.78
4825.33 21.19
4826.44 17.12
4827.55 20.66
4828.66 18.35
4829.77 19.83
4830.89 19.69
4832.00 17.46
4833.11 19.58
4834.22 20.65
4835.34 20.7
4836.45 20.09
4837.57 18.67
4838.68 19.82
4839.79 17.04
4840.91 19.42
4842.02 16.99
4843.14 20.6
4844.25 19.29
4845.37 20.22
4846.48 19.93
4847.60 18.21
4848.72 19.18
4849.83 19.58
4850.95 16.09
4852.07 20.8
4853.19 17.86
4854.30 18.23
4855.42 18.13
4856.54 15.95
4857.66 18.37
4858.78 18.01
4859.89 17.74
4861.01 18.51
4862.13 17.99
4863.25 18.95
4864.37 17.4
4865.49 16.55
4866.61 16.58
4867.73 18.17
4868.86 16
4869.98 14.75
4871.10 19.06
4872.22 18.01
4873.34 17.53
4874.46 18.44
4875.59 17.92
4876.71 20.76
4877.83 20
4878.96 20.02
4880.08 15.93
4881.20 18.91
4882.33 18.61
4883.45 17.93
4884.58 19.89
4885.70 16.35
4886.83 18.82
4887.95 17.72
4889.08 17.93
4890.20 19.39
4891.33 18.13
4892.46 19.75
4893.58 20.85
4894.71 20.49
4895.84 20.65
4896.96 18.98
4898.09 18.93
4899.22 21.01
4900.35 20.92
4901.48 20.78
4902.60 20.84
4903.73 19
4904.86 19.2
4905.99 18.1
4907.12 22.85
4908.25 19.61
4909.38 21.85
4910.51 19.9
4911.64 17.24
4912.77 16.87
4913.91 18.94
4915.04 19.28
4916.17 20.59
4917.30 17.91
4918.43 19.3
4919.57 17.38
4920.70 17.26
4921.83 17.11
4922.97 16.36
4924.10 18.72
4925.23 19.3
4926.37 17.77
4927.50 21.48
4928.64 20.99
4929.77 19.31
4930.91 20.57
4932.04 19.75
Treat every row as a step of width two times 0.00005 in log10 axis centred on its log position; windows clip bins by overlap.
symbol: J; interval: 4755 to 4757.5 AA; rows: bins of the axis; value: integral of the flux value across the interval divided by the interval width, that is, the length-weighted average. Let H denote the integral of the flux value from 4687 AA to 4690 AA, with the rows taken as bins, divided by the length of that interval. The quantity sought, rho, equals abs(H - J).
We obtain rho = 0.8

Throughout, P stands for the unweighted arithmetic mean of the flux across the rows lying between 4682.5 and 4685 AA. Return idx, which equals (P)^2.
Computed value 275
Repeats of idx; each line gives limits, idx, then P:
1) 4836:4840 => 357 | 18.9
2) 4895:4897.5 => 393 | 19.8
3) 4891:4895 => 392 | 19.8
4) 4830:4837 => 388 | 19.7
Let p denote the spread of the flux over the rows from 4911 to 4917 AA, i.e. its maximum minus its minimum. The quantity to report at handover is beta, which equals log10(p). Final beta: 0.6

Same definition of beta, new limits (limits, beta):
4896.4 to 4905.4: 0.3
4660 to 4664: 0.5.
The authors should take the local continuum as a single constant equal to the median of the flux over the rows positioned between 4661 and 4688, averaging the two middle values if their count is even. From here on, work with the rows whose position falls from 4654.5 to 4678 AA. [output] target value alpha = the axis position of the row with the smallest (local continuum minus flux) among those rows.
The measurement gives 4676.56 AA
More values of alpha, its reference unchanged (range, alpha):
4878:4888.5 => 4878.96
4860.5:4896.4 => 4893.58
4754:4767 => 4755.84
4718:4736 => 4722.01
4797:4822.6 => 4822.00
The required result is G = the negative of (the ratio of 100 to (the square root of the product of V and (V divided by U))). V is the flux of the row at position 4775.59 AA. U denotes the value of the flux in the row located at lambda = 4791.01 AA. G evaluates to -19.7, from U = 15.77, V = 20.12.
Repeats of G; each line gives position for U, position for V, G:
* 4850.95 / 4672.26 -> -23.4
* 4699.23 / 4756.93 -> -22.9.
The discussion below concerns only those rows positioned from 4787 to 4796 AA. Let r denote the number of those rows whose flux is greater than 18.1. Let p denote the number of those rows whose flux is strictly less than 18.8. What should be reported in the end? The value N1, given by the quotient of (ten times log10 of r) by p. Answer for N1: 2.6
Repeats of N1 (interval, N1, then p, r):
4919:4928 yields 0.8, 6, 3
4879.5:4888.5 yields 1.2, 5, 4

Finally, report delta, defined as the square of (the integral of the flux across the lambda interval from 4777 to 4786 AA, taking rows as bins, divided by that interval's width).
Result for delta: 386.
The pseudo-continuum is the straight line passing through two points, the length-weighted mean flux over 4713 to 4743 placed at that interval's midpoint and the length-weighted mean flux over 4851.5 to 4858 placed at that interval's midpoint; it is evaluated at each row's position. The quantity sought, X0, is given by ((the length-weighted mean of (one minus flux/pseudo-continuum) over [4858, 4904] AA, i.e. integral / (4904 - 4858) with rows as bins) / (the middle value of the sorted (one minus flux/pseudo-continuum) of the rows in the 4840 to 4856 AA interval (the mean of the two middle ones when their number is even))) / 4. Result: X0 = 0.16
